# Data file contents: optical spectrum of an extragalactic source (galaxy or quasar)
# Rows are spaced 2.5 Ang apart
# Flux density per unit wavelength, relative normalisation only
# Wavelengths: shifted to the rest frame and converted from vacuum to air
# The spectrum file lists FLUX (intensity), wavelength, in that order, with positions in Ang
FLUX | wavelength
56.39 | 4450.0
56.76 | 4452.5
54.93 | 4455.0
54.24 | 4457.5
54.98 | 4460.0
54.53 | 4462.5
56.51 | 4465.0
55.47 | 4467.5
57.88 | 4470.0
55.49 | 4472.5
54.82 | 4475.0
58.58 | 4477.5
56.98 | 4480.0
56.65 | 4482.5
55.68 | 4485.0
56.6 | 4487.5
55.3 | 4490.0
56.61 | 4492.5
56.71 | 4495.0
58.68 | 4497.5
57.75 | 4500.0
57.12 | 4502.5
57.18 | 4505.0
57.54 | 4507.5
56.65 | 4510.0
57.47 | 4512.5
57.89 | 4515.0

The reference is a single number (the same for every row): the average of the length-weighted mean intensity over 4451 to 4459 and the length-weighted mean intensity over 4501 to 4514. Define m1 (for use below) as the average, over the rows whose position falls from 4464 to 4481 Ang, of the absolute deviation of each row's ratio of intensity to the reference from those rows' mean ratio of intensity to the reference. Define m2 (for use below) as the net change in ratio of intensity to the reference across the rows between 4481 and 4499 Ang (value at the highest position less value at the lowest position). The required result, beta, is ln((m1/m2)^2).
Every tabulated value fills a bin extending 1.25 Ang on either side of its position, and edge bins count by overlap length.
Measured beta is -1.2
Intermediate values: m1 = 0.0195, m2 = 0.036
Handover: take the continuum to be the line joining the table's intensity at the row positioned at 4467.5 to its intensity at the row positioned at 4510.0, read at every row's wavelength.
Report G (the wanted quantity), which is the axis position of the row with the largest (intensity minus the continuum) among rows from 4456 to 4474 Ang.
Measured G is 4470.0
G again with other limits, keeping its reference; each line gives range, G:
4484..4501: 4497.5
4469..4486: 4477.5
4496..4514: 4497.5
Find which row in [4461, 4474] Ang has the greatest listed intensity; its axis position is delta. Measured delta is 4470.0 Ang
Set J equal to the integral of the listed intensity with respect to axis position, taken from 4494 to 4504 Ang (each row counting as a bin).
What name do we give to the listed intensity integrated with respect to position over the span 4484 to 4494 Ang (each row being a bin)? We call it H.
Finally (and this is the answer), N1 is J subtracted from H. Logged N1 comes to -15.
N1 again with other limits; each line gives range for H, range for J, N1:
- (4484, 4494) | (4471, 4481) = -4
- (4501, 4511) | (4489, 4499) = 3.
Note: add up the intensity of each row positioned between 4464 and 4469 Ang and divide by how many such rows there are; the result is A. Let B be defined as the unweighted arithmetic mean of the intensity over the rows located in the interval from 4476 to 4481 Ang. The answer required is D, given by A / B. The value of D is 0.97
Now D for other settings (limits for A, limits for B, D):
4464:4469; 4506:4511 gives 0.98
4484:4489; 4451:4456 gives 1.01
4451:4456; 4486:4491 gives 1.00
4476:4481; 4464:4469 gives 1.03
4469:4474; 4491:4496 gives 1.00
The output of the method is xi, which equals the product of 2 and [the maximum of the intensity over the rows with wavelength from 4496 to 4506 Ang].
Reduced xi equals 117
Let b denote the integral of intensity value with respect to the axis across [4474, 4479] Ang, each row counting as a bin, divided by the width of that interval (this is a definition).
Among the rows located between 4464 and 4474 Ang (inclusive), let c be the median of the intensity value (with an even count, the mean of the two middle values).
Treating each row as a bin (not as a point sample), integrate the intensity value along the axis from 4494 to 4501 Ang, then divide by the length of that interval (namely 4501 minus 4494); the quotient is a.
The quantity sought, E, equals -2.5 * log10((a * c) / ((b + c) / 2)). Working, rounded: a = 57.7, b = 56.8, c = 56.0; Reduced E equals -4.40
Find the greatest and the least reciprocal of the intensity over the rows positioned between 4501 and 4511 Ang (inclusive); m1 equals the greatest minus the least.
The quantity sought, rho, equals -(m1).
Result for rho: -0.0003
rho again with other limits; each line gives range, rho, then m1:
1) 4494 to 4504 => -0.0006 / 0.0006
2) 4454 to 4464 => -0.0002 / 0.0002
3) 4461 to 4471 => -0.0011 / 0.0011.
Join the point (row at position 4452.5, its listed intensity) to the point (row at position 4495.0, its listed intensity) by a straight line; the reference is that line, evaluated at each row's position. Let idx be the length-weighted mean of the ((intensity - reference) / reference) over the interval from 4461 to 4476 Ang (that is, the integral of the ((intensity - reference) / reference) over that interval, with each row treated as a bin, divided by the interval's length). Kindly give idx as -0.017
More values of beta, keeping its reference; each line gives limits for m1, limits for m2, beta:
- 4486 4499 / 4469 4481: -0.3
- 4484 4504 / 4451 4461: -1.6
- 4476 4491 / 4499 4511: -0.7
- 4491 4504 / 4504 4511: 0.5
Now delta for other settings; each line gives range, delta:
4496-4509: 4497.5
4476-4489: 4477.5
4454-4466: 4465.0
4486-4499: 4497.5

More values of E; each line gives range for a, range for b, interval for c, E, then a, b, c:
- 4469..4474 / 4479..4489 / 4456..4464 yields -4.36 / 56.5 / 56.4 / 54.5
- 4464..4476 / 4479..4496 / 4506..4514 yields -4.38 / 56.0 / 56.3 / 57.5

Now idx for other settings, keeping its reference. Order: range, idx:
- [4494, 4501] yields 0.018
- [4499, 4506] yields 0.011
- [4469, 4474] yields -0.004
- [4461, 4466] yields -0.023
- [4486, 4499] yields 0.001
